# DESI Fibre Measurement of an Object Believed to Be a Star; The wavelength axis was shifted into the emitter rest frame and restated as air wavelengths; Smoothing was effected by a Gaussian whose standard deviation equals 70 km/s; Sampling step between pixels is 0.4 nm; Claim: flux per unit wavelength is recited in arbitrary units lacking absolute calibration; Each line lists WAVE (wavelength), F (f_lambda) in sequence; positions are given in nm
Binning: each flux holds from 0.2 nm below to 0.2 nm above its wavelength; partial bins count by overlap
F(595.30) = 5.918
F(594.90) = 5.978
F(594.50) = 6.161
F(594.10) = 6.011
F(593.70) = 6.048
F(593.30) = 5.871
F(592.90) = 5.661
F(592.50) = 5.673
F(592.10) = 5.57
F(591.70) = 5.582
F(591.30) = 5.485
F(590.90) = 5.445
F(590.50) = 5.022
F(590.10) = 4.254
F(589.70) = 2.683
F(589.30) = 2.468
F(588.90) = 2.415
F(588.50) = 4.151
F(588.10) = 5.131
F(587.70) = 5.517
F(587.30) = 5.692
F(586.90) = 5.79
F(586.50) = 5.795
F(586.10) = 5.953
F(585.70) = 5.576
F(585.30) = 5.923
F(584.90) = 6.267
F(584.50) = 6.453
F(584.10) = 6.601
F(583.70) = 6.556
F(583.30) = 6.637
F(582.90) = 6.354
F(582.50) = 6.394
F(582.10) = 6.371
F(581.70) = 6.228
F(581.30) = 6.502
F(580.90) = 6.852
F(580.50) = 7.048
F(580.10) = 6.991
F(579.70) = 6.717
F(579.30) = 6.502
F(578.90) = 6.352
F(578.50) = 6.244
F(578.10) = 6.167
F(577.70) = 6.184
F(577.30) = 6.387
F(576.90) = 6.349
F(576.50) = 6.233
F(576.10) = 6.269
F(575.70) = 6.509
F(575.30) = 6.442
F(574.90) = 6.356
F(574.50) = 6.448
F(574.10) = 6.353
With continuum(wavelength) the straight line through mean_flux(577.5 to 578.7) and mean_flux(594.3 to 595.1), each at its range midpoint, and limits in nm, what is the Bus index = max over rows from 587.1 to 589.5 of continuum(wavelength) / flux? 2.53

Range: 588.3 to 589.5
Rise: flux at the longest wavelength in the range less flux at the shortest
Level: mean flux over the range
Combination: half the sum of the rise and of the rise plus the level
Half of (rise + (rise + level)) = -0.18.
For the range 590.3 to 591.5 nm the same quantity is 3.12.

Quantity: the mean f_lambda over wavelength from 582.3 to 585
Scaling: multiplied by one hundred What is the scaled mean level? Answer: 647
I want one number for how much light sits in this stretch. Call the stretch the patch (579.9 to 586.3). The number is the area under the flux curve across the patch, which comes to 41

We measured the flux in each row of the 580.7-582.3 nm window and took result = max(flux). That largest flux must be 6.852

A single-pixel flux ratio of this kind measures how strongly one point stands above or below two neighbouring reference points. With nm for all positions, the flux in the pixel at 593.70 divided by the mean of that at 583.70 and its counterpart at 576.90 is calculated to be 0.94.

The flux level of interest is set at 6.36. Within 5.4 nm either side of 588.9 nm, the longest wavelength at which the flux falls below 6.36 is 594.10 nm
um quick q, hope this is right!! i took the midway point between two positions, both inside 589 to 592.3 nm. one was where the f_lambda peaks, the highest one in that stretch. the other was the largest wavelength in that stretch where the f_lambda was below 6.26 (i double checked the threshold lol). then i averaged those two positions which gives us 591.90 nm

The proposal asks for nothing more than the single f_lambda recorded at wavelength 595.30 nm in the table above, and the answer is 5.918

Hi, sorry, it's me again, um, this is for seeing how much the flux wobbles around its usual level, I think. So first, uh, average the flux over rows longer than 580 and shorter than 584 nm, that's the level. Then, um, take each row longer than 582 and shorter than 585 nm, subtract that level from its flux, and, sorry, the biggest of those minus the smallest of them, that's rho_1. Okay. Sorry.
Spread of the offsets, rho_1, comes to 0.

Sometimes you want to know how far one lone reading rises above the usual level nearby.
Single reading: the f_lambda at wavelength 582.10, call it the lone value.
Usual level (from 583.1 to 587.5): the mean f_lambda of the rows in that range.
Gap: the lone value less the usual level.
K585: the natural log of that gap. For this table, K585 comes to -1.4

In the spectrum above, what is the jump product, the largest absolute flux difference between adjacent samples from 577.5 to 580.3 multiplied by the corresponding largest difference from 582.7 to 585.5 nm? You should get 0.094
